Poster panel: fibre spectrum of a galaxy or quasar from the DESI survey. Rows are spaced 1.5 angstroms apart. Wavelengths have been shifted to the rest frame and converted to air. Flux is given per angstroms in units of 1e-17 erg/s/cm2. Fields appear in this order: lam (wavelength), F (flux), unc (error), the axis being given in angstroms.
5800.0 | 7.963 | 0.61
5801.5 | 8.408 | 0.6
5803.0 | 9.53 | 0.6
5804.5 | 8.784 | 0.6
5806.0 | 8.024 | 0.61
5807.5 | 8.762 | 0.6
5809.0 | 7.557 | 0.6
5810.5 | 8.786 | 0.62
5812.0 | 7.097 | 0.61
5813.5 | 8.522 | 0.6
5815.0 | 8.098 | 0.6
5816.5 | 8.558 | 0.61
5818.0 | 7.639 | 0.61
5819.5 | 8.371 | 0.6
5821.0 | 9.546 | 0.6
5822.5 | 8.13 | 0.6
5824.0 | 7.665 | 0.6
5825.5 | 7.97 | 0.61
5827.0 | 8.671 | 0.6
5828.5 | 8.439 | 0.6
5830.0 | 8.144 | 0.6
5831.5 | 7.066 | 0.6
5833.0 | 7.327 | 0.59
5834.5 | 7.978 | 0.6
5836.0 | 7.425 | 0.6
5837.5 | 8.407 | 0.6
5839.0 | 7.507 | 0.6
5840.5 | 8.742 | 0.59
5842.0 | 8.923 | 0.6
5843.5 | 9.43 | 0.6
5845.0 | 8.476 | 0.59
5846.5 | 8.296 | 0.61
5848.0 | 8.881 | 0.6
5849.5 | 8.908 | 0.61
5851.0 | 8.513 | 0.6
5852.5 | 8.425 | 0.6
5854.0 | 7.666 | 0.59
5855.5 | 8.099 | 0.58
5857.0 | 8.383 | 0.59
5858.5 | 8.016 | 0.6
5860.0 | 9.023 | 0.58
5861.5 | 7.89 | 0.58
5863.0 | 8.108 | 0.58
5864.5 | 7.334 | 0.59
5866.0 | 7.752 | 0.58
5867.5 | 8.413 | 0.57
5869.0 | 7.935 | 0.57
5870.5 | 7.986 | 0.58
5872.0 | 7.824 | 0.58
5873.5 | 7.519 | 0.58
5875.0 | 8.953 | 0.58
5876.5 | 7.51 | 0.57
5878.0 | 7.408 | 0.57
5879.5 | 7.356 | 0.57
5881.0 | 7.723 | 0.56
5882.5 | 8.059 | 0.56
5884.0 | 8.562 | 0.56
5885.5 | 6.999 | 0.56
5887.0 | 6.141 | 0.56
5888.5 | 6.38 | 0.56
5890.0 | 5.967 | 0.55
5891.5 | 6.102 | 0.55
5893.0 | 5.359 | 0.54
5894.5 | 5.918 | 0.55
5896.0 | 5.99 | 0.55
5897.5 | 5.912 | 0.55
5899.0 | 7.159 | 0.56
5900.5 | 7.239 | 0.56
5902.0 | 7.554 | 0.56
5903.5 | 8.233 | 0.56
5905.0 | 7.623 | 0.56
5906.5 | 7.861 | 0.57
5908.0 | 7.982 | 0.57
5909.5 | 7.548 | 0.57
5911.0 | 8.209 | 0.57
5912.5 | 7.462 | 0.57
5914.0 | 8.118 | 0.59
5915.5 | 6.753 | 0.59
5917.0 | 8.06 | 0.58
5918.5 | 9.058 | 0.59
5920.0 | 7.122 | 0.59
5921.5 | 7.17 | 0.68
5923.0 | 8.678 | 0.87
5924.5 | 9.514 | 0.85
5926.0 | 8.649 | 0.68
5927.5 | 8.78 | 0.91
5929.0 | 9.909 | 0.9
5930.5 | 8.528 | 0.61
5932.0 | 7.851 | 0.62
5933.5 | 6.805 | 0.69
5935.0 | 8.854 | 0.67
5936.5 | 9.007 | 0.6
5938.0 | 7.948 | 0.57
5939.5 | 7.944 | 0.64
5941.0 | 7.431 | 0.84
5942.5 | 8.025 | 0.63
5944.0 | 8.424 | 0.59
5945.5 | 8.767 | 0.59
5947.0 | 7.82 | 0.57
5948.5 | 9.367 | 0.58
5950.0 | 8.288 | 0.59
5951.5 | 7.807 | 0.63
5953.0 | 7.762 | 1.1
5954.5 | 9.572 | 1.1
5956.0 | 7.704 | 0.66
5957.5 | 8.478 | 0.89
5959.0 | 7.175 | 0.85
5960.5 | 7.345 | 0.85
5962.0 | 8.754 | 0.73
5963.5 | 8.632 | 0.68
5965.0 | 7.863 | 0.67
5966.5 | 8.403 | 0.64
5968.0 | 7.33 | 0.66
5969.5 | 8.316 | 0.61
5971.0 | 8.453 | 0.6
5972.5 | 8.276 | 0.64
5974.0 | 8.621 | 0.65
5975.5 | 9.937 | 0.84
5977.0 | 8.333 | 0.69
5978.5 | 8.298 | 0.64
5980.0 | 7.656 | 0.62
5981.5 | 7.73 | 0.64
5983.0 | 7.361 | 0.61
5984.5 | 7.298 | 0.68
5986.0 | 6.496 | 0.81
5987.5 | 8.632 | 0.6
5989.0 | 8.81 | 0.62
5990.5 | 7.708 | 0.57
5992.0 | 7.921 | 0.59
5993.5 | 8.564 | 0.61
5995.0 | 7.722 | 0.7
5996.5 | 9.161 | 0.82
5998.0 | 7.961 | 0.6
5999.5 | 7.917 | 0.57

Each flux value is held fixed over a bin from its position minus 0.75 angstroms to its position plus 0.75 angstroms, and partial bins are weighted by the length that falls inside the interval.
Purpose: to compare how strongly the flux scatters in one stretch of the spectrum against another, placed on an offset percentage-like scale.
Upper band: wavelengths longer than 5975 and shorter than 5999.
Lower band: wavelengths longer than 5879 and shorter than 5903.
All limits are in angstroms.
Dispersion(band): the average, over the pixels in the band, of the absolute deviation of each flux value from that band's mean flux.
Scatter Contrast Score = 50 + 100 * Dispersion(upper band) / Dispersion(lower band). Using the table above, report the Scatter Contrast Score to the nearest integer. 128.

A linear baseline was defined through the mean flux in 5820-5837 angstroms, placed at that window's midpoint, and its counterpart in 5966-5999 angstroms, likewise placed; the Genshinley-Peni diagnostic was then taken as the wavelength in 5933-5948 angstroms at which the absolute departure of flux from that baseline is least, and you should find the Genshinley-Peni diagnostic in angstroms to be 5942.5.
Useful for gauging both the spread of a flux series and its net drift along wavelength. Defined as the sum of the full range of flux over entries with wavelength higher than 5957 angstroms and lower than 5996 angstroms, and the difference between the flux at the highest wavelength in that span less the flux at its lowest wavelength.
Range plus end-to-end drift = 2.7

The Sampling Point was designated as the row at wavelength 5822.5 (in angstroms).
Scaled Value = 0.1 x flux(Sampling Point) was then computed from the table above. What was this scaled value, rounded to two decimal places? 0.81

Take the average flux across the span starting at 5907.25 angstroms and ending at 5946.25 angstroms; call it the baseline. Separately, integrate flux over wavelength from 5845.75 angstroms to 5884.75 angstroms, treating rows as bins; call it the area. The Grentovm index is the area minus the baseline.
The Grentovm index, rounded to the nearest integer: 308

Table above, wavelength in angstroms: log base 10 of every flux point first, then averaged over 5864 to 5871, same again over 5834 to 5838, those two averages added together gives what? 1.795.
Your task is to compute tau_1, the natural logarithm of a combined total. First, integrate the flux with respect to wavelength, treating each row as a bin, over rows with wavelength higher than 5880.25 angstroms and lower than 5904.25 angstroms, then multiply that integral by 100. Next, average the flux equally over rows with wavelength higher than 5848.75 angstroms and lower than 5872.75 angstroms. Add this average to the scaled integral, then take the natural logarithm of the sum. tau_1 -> 9.705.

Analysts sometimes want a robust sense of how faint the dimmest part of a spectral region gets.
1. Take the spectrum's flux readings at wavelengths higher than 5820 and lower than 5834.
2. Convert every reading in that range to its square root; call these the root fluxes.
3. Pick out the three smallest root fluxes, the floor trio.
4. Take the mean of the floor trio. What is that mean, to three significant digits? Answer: 2.71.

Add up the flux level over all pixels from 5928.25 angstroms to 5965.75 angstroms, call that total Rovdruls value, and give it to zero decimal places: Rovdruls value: 206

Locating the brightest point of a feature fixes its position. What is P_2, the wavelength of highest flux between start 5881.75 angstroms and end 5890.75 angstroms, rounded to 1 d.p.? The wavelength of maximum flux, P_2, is 5884.0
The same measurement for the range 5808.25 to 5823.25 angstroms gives 5821.0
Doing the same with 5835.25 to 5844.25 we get 5843.5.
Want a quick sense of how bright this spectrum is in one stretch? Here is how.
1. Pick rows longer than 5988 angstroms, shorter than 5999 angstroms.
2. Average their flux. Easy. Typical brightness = 8.26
